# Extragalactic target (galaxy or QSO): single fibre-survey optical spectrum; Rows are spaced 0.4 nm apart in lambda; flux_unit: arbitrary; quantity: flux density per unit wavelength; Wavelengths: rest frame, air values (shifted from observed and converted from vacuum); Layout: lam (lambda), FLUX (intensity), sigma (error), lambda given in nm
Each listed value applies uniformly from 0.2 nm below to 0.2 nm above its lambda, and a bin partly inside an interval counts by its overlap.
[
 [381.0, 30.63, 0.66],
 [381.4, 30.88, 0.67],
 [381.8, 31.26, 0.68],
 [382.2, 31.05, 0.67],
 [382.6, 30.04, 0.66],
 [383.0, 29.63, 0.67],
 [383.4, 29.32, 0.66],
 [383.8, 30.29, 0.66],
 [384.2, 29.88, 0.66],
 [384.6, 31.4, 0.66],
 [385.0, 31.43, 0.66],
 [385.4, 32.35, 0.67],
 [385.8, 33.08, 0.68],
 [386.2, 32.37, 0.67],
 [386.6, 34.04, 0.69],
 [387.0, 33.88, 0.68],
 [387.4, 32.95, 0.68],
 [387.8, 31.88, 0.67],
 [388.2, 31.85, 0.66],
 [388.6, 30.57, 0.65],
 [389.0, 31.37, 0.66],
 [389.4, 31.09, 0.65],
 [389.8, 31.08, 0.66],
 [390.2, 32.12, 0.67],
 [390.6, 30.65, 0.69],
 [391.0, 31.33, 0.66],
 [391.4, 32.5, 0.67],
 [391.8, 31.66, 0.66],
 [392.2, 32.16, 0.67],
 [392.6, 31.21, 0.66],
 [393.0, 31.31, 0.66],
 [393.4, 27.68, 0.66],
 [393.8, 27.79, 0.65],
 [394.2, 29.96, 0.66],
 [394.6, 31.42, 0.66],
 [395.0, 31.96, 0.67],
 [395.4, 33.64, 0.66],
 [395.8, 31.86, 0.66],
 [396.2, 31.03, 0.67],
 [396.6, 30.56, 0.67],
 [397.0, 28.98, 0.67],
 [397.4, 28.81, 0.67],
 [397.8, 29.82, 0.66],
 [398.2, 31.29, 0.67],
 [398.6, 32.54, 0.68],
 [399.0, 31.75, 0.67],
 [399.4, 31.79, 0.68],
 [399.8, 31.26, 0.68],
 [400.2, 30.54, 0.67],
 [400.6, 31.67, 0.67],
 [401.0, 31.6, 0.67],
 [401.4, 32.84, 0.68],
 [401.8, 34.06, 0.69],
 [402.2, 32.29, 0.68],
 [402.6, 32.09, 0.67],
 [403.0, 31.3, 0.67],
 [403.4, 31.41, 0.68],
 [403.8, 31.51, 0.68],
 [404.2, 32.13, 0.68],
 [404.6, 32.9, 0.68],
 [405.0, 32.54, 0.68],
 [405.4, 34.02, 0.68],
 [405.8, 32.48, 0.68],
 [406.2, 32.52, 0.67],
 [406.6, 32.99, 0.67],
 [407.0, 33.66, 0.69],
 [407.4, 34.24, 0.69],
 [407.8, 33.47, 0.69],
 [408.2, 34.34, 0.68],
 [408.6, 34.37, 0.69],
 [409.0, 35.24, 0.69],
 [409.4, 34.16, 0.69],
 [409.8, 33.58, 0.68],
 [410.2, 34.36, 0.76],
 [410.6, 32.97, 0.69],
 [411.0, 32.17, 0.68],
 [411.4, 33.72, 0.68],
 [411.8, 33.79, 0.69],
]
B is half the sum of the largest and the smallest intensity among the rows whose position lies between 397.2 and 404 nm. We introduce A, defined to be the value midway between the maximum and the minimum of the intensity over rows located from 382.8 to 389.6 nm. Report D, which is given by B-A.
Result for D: -0.2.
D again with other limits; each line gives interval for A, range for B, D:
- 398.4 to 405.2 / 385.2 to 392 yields 0.0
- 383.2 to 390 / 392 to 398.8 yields -1.0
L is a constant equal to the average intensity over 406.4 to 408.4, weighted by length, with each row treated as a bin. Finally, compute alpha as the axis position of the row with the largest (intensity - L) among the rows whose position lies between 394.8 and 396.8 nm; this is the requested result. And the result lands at 395.4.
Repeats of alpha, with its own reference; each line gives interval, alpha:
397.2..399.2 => 398.6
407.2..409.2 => 409.0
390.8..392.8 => 391.4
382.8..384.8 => 384.6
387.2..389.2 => 387.4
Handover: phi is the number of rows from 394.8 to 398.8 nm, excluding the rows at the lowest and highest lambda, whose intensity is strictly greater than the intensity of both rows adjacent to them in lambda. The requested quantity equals 1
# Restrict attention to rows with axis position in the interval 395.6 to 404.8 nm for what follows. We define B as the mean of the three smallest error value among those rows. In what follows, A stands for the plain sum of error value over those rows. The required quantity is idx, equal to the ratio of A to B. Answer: 23.4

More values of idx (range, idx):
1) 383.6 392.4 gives 22.5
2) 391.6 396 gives 11.1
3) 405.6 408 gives 6.1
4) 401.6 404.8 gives 8.1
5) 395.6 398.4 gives 7.0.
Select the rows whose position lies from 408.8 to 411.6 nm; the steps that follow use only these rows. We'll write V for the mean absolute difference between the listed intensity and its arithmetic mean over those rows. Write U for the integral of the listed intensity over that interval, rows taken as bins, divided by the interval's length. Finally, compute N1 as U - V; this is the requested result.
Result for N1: 33.0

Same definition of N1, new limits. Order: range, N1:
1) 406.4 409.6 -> 33.5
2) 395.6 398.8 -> 29.5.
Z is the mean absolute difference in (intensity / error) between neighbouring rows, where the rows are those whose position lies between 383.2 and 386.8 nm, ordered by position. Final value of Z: 0.85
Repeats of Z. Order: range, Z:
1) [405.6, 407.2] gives 0.64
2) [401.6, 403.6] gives 1.00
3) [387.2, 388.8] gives 0.93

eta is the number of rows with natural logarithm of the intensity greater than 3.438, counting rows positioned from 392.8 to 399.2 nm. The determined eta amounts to 8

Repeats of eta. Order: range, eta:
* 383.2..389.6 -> 11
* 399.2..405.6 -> 15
